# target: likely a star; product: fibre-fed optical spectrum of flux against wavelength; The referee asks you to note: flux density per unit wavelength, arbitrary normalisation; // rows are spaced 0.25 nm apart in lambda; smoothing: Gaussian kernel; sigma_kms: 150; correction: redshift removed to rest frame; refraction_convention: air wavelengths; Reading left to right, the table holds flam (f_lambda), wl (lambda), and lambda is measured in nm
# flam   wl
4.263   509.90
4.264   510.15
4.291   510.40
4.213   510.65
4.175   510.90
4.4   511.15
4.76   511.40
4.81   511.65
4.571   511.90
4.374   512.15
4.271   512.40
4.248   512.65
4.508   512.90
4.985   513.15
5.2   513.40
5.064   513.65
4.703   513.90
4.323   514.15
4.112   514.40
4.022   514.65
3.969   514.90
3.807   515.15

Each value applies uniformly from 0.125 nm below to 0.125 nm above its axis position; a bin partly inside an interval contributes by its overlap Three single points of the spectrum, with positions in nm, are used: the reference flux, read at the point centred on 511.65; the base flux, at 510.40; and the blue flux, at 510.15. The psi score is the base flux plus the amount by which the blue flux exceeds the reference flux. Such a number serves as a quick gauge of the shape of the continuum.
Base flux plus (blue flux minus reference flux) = 3.7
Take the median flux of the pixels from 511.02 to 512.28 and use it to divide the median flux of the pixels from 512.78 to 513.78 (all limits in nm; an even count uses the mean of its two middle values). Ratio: 1.10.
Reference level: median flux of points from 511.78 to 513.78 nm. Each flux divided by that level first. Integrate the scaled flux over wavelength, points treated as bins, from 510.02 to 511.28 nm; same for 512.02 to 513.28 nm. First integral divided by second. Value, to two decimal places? 0.95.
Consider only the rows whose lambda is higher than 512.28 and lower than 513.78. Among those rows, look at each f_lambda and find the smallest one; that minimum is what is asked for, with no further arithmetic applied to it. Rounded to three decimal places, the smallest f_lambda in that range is 4.248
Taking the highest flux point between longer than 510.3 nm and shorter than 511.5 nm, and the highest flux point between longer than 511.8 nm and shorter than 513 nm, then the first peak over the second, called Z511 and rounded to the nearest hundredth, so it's 1.04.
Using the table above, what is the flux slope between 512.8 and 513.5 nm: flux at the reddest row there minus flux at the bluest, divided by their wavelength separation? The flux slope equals 1.4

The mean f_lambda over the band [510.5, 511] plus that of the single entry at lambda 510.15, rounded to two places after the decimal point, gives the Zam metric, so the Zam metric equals 8.46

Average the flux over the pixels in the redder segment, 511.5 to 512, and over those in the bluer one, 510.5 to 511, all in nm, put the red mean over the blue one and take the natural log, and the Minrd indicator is 0.11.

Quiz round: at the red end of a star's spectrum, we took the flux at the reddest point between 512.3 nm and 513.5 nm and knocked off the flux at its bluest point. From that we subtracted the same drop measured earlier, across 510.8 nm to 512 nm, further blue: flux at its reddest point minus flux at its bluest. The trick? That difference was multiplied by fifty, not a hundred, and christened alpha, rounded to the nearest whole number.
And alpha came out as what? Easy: 27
